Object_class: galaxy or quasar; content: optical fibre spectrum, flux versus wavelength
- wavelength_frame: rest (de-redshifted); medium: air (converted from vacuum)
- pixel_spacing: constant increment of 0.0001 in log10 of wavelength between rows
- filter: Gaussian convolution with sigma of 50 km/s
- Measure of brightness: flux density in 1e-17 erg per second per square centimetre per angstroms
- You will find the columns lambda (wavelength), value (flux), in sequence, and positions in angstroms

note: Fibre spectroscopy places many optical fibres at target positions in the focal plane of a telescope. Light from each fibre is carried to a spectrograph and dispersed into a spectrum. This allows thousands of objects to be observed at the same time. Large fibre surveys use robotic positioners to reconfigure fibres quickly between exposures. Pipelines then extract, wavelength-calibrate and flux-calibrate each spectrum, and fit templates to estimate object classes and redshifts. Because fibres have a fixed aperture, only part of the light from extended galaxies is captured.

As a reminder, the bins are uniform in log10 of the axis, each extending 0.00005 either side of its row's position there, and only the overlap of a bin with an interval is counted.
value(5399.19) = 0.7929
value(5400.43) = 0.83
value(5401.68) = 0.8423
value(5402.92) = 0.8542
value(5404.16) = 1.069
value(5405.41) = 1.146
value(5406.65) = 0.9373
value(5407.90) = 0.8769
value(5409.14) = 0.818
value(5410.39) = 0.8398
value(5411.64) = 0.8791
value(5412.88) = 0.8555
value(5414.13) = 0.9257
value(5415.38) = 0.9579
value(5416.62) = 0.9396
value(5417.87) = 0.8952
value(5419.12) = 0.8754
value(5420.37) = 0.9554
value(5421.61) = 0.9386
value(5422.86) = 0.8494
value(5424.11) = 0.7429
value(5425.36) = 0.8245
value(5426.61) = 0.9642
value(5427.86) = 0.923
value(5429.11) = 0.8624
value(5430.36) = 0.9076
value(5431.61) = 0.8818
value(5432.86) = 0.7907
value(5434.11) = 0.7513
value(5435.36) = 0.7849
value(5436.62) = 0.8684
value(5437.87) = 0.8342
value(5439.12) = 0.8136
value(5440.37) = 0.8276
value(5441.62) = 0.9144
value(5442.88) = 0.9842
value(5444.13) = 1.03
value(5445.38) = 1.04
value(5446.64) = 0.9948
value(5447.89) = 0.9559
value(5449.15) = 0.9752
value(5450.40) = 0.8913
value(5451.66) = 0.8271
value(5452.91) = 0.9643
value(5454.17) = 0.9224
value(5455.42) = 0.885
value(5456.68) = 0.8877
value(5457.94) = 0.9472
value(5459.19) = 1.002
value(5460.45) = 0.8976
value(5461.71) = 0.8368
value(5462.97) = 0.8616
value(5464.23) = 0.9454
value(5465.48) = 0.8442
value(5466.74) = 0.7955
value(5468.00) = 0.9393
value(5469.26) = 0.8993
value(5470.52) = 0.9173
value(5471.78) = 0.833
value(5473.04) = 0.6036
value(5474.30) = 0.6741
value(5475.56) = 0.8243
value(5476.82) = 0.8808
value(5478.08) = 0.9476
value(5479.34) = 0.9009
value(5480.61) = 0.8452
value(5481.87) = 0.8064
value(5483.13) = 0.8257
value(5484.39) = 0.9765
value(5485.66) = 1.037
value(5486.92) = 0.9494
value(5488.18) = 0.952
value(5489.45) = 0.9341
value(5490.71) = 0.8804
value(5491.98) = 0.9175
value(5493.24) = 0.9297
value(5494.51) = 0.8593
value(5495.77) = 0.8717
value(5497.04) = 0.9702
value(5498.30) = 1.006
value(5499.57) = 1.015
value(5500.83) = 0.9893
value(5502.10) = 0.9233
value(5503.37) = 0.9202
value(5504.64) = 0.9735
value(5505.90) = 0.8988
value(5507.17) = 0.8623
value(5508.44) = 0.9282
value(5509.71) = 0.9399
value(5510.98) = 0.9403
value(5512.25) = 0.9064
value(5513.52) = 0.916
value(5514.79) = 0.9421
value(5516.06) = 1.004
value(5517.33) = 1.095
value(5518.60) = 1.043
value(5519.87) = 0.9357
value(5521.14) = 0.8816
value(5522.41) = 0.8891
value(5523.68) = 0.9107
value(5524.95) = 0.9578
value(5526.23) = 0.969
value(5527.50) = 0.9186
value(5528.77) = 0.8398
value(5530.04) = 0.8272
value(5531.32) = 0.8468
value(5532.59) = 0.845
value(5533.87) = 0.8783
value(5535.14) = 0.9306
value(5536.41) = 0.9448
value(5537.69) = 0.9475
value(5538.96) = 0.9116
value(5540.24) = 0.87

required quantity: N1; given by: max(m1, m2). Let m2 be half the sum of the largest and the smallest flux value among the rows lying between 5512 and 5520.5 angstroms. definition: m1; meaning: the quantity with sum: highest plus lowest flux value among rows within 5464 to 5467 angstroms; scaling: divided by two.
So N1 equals 1.00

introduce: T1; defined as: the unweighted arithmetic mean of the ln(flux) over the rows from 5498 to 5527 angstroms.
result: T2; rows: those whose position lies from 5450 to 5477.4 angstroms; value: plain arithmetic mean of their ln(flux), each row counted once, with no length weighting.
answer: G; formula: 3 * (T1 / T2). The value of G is 1.1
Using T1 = -0.053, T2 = -0.15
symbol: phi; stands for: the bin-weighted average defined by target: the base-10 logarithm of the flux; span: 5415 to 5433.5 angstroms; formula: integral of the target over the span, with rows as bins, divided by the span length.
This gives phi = -0.054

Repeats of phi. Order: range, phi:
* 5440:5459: -0.028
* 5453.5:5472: -0.049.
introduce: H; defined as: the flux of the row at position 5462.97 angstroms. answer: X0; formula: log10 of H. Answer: -0.06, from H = 0.8616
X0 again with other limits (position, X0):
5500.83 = 0.00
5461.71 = -0.08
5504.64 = -0.01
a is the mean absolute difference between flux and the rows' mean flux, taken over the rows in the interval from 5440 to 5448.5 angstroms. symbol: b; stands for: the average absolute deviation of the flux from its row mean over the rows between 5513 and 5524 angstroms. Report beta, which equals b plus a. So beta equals 0.115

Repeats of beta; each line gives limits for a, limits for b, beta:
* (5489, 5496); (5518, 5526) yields 0.071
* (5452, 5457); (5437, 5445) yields 0.104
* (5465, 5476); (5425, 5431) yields 0.125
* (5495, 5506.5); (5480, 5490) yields 0.111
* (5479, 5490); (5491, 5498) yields 0.097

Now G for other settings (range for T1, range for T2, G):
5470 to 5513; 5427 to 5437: 1.9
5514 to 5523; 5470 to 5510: 0.9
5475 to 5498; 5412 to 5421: 3.4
